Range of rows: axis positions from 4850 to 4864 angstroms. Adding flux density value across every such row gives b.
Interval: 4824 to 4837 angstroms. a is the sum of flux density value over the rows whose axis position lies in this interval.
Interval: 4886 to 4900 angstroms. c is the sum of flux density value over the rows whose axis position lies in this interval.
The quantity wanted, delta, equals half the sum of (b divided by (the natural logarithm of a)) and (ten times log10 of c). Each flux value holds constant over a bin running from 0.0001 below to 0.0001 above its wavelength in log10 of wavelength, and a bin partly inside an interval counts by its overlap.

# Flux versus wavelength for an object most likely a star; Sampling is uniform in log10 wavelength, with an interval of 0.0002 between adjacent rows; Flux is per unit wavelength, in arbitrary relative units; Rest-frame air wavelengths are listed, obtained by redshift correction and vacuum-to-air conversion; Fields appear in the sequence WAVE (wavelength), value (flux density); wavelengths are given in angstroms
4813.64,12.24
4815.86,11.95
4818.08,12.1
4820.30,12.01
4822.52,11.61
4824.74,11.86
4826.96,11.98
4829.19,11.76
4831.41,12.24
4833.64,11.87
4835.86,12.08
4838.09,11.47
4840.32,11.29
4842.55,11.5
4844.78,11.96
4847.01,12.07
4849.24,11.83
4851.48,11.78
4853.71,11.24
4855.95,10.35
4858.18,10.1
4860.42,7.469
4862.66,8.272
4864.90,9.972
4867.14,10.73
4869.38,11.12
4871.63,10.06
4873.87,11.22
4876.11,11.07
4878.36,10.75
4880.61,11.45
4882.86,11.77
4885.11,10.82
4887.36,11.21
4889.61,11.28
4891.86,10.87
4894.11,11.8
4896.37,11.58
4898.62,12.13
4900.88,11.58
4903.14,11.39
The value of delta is 16.1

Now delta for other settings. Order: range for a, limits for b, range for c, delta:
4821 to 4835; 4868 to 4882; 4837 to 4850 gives 16.9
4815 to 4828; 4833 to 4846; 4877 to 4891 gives 17.4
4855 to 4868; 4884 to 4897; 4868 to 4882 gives 17.4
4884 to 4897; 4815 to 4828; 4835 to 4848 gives 17.7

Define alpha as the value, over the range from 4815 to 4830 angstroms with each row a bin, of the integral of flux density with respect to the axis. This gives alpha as 178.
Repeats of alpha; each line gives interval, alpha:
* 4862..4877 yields 156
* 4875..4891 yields 179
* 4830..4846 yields 188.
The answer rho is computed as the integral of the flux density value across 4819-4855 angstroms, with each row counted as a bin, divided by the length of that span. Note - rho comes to 11.8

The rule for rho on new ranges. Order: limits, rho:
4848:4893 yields 10.7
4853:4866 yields 9.5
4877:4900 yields 11.4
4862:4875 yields 10.3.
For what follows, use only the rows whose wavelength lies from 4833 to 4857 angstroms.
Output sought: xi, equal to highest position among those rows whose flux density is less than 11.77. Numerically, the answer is 4855.95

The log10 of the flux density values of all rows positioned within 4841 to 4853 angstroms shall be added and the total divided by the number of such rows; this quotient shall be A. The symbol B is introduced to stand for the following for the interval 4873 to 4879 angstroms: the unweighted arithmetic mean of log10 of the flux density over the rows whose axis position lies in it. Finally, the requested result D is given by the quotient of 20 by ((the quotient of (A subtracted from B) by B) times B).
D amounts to -645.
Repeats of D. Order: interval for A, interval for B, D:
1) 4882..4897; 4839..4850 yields 1328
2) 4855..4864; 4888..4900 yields 183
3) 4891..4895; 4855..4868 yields -248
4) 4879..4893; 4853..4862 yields -310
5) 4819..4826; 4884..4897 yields -931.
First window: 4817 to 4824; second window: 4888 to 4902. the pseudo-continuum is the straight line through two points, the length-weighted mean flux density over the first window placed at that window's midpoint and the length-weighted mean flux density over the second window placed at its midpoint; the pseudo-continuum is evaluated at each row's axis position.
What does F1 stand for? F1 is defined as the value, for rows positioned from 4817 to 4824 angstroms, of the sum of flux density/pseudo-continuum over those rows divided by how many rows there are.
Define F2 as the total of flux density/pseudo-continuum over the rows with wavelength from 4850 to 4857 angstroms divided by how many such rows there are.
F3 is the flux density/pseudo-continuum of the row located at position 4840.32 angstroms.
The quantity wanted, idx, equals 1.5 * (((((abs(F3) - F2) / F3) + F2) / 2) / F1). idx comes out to 0.72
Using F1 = 1.00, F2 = 0.95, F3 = 0.96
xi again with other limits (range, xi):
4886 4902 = 4900.88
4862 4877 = 4876.11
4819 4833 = 4829.19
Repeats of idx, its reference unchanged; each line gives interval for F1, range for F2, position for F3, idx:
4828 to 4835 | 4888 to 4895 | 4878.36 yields 0.68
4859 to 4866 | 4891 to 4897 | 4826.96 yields 1.03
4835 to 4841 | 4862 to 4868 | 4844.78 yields 0.77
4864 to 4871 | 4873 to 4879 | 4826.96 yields 0.83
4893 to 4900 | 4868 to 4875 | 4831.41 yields 0.75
